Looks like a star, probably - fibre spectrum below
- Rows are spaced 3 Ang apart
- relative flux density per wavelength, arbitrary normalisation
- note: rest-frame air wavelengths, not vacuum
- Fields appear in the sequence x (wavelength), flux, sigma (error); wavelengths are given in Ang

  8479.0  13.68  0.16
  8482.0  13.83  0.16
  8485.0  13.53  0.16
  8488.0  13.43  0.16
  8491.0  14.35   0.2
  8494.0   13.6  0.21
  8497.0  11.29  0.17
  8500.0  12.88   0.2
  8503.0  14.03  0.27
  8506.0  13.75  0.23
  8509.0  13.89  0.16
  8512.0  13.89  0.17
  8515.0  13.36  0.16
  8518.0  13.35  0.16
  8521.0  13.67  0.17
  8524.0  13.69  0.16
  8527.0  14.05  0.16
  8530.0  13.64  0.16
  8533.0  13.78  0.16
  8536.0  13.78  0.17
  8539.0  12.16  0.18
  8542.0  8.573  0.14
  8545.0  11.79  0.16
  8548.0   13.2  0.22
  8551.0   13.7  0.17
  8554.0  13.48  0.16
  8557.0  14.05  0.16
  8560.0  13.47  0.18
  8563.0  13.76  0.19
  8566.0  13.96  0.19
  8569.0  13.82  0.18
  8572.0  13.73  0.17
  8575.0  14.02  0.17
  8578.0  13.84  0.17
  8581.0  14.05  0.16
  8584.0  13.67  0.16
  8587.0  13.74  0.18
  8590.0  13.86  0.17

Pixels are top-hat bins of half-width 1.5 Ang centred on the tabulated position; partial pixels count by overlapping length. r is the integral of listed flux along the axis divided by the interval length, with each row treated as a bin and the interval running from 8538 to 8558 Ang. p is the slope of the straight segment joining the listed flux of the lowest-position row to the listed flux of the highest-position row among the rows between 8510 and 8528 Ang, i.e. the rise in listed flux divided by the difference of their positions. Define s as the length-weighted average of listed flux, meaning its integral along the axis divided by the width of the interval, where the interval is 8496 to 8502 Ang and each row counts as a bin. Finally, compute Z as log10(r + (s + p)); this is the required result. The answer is 1.39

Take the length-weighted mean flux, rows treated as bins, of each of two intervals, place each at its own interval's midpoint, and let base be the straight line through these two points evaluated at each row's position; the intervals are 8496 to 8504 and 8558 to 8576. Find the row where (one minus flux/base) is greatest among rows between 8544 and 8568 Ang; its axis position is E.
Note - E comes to 8545.0 Ang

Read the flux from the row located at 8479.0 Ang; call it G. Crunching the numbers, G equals 13.68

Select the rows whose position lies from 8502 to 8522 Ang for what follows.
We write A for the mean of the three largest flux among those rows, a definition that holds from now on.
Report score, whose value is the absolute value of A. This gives 13.9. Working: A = 13.9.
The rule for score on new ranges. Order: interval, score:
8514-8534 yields 13.8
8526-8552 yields 13.9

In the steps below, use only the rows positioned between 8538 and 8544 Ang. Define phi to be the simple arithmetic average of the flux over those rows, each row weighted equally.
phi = 10.4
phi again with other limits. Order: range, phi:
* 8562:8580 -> 13.9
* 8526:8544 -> 12.7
